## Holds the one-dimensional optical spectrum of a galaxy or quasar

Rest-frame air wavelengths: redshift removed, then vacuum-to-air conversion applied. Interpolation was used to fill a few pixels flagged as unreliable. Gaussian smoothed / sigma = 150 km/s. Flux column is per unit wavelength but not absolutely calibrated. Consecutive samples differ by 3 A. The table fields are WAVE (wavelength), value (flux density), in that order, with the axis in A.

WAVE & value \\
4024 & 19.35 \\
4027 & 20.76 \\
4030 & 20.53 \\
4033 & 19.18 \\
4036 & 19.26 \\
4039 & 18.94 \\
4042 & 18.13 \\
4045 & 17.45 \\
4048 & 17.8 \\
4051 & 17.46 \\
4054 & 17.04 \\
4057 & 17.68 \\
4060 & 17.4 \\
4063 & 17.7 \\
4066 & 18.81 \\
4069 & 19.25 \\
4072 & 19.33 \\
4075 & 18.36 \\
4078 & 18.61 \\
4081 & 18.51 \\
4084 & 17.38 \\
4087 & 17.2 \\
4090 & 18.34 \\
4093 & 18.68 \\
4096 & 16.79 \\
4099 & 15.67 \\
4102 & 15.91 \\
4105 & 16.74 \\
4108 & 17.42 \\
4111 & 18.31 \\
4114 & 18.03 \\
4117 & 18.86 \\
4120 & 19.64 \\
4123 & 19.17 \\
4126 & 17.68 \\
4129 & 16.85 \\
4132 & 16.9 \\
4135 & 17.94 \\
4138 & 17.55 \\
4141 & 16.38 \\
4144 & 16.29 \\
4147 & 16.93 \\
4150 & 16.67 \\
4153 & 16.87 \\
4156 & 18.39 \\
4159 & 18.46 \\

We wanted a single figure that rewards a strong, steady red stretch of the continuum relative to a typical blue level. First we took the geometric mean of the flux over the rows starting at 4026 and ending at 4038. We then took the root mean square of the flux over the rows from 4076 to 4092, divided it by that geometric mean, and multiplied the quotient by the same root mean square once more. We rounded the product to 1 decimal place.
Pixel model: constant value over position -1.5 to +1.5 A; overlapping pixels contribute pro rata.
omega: 16.3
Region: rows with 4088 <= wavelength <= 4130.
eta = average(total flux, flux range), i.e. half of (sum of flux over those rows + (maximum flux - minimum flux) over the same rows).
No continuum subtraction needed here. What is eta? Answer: 126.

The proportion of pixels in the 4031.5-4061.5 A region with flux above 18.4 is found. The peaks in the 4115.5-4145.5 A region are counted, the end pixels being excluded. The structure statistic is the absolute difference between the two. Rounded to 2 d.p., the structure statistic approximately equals 1.70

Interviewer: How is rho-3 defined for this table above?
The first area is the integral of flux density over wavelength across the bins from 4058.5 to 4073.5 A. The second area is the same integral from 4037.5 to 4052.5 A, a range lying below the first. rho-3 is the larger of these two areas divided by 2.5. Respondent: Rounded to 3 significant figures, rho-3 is 111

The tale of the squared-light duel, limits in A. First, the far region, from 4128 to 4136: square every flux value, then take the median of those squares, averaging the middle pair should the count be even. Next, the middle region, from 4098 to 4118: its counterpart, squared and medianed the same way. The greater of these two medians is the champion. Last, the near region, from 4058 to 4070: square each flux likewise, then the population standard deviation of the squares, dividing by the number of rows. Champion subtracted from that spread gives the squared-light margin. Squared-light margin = -275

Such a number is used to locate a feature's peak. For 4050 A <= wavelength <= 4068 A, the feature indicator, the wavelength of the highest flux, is 4066 A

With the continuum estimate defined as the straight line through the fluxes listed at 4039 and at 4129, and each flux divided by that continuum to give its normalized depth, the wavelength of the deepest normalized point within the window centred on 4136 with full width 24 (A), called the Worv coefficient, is 4144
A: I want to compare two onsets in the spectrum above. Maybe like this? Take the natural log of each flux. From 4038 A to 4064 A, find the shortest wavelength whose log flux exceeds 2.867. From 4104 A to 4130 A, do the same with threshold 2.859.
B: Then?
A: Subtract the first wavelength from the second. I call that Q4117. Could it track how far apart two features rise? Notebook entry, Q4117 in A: 72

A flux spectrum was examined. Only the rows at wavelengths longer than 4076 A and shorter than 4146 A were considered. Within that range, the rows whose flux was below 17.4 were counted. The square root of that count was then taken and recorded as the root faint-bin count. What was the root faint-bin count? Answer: 3.2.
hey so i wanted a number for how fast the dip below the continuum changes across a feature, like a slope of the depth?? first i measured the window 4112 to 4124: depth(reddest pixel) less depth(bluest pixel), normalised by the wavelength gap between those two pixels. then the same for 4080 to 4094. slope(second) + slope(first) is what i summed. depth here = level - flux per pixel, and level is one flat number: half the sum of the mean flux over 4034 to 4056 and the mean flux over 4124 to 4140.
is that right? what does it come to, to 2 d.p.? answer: -0.14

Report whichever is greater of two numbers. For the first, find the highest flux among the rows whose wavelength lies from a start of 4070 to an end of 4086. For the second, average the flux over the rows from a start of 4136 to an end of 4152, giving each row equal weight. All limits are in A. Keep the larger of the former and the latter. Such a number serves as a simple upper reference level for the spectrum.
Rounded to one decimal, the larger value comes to 19.3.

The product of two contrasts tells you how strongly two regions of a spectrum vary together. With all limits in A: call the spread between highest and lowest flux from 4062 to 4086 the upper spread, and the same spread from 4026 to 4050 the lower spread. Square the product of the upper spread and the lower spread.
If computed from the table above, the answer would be 42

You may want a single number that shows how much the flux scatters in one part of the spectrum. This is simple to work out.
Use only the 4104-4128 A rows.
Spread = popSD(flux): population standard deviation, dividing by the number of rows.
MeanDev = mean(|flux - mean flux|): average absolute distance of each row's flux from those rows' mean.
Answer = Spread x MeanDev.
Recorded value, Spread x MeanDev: 0.69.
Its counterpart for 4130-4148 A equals 0.29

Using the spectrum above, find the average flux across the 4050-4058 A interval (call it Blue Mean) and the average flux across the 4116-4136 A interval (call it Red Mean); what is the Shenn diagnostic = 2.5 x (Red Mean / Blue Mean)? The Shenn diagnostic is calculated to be 2.61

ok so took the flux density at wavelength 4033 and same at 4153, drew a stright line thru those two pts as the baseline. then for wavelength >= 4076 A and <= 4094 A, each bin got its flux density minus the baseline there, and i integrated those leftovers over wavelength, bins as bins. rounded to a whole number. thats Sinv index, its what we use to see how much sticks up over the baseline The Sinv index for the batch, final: -1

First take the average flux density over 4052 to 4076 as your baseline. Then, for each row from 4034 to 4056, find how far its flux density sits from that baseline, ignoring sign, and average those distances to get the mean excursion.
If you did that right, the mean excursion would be 0.70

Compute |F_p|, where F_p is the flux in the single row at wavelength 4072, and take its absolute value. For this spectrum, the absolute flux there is 19.3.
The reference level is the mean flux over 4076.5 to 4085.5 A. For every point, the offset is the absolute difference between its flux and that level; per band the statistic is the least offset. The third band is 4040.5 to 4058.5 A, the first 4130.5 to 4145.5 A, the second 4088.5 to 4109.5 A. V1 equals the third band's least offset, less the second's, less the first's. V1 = -0.36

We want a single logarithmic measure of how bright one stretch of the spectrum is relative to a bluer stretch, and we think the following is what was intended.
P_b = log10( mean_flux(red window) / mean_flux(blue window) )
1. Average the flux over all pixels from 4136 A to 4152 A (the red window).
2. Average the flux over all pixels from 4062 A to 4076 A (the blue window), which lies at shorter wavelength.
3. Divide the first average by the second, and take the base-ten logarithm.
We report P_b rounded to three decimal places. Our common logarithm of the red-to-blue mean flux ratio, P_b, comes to -0.047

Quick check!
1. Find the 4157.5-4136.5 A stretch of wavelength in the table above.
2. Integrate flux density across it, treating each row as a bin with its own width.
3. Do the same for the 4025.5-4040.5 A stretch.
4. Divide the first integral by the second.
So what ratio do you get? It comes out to 1.21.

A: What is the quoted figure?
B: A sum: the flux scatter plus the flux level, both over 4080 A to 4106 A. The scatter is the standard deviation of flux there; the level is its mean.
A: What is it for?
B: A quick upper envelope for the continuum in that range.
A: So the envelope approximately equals 18.3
